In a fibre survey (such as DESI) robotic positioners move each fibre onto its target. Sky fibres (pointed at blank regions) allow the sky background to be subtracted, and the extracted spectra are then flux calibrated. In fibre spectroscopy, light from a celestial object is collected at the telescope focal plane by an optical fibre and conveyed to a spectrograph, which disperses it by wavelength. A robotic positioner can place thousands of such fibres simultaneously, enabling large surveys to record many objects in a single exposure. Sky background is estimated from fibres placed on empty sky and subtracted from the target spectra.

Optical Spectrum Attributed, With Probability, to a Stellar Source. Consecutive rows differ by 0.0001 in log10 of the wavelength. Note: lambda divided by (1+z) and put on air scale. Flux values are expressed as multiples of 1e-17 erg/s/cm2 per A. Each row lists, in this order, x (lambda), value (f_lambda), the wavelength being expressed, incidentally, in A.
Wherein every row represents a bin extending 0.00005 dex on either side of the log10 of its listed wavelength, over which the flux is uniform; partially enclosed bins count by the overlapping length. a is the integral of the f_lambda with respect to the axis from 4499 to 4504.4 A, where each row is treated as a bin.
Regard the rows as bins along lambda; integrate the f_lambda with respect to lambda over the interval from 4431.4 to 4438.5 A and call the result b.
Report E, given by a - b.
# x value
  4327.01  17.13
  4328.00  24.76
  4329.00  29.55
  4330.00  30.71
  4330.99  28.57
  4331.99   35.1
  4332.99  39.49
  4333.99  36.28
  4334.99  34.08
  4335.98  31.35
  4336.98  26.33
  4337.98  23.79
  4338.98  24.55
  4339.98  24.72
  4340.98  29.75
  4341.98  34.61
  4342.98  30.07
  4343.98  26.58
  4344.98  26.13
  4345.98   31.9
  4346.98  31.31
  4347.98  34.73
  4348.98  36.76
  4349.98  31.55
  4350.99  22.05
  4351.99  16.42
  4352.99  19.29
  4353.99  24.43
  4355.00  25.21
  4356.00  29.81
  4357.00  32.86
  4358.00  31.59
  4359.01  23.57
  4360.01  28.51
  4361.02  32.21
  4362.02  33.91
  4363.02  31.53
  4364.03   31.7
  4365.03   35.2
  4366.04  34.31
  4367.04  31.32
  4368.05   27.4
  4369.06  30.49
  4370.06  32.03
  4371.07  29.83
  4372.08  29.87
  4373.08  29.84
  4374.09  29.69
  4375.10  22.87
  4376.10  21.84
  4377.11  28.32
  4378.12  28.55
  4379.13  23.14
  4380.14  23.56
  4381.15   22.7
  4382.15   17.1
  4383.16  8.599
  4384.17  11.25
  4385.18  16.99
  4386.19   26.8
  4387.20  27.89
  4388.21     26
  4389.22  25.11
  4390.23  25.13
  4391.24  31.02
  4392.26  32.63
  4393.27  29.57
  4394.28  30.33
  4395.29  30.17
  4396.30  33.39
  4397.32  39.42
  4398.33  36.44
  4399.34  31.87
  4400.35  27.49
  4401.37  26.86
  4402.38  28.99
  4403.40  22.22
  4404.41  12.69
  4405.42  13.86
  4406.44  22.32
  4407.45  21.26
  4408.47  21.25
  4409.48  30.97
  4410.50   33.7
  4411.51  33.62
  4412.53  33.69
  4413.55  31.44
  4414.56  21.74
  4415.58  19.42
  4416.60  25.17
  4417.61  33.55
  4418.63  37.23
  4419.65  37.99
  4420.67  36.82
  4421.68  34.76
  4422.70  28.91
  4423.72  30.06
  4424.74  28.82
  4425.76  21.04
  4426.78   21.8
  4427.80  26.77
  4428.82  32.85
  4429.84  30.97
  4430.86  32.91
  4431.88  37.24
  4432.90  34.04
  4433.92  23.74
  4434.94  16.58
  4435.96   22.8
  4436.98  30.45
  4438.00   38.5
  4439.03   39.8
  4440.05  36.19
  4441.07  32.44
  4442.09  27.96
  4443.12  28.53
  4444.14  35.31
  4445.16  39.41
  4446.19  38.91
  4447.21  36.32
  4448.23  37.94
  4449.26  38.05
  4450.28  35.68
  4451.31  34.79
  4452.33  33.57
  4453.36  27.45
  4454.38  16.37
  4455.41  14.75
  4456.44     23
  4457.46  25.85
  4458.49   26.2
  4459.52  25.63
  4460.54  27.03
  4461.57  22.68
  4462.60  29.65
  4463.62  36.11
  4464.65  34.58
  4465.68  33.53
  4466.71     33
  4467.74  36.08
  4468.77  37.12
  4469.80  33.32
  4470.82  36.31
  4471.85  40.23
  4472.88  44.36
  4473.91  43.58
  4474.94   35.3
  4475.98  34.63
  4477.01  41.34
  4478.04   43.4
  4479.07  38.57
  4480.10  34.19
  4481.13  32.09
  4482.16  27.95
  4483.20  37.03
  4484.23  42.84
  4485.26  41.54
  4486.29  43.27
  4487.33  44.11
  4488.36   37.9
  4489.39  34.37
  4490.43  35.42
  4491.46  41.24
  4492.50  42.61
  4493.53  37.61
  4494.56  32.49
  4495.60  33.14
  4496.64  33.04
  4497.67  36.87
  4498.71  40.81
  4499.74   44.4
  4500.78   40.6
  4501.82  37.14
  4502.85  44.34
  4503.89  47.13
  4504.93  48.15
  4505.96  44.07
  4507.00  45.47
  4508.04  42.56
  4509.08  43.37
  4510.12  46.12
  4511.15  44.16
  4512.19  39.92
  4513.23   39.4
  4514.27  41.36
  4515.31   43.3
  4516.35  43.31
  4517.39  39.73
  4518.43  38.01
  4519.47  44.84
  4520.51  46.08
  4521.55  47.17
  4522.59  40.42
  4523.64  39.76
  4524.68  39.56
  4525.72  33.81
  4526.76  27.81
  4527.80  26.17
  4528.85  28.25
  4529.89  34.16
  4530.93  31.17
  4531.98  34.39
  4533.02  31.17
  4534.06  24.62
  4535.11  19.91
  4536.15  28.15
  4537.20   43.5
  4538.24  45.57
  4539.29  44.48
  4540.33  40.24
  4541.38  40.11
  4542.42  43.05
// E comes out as 24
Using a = 230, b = 206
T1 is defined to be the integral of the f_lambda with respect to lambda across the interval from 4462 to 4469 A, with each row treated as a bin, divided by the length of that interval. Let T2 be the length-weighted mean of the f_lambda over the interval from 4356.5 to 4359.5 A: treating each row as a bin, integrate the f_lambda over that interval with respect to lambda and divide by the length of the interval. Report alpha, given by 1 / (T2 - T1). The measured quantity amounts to -0.21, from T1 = 34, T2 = 29.3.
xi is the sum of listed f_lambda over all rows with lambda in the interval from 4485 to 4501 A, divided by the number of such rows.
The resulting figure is 39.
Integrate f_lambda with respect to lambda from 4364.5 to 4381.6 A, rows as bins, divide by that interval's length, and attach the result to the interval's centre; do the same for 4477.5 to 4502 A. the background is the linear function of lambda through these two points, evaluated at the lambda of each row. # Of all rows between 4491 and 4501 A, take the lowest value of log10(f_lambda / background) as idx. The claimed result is -0.07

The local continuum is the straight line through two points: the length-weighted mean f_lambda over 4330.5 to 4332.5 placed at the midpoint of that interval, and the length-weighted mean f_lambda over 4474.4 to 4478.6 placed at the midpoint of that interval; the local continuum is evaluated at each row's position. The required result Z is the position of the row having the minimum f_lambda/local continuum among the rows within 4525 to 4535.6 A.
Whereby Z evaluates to 4535.11 A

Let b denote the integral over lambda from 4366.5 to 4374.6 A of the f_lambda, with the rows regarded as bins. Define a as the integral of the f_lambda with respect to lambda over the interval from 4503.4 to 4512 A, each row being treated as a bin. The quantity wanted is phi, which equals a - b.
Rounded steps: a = 387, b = 244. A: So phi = 143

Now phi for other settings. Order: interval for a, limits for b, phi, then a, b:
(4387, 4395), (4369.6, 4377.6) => 4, 228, 224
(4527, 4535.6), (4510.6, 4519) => -99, 247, 346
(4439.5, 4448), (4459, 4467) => 52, 294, 242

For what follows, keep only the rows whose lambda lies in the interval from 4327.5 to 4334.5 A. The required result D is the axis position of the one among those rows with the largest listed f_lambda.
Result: 4332.99 A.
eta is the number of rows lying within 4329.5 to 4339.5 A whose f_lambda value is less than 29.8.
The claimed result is 4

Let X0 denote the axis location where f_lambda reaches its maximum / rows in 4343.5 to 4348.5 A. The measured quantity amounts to 4347.98 A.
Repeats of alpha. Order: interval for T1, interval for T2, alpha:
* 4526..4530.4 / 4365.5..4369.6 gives 0.64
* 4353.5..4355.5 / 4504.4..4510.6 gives 0.05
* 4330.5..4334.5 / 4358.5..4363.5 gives -0.21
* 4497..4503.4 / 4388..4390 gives -0.07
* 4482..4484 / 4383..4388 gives -0.07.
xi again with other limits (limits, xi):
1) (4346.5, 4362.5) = 28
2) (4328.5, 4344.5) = 30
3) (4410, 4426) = 30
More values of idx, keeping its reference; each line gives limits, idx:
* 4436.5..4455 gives -0.33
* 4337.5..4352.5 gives -0.21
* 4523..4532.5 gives -0.20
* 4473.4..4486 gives -0.13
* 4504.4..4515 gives -0.01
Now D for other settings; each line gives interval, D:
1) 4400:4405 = 4402.38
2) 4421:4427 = 4421.68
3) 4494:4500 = 4499.74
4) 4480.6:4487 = 4486.29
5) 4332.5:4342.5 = 4332.99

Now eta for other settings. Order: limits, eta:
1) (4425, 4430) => 3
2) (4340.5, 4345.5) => 3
